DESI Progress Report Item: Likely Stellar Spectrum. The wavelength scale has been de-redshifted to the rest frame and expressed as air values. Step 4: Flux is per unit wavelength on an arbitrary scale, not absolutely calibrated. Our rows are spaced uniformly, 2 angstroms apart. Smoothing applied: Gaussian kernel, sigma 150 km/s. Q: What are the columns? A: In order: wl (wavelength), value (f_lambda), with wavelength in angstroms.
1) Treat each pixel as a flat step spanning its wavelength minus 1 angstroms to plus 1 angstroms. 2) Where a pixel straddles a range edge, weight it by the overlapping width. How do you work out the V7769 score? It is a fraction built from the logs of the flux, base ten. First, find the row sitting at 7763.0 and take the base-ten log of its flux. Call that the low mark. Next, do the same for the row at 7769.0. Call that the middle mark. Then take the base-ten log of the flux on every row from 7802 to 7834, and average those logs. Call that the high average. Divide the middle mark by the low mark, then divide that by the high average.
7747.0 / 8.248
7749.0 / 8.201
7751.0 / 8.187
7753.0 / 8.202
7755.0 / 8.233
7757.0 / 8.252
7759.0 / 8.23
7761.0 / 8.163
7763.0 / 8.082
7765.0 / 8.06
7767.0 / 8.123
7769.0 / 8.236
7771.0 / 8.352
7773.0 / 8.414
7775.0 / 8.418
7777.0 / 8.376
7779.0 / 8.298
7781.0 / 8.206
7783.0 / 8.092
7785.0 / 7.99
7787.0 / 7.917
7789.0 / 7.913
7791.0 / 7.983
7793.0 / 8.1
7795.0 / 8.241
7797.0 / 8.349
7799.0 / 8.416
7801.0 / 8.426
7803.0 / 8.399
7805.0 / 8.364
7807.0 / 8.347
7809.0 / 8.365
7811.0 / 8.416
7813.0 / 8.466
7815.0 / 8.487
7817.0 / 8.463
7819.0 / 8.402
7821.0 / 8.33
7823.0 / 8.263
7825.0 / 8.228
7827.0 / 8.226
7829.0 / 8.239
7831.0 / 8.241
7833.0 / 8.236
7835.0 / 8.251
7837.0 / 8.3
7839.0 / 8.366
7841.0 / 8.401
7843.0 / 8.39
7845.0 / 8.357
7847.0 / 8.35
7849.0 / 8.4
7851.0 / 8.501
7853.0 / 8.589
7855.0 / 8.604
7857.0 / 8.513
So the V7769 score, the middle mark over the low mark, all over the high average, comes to 1.10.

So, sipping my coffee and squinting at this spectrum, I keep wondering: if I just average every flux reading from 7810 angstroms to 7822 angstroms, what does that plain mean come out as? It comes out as 8.43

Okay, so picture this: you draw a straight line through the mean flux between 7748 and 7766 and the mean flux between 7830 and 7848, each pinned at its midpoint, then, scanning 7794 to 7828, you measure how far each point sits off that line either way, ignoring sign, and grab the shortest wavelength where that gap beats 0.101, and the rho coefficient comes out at 7799.0 angstroms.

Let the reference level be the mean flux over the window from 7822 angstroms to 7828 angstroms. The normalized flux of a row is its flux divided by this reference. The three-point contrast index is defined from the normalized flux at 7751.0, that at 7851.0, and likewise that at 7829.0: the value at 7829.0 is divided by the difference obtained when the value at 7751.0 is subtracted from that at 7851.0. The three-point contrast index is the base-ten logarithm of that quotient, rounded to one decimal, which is 1.4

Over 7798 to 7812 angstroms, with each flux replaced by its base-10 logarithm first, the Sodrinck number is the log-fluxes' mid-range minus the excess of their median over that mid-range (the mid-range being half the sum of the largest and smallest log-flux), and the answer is 0.923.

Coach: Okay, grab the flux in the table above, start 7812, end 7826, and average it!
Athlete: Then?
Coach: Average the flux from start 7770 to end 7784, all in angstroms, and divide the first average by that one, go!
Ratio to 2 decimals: 1.01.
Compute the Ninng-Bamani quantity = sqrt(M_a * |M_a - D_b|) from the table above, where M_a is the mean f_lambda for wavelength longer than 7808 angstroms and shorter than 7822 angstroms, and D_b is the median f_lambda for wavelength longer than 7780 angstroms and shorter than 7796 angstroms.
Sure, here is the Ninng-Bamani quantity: 1.8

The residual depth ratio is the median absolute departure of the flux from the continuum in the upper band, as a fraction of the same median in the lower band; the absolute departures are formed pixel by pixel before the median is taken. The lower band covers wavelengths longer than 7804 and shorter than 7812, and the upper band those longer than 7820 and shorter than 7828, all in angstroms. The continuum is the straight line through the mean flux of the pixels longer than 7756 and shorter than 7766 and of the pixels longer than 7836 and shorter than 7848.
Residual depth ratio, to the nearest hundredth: 0.76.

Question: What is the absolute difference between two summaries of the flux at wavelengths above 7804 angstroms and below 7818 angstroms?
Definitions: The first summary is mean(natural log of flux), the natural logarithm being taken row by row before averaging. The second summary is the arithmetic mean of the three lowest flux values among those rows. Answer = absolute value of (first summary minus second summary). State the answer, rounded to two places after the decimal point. 6.23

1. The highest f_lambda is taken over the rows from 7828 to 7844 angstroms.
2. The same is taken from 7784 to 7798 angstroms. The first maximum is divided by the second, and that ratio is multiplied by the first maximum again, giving 8.45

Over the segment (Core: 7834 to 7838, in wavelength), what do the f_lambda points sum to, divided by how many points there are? 8.28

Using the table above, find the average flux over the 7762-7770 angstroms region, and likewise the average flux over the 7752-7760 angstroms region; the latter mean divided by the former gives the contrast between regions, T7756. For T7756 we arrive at 1.01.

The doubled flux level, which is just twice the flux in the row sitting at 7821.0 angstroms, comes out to 16.7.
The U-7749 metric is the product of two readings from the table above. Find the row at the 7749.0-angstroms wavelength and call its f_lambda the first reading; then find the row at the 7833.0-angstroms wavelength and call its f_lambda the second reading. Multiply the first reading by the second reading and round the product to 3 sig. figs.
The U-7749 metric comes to 67.5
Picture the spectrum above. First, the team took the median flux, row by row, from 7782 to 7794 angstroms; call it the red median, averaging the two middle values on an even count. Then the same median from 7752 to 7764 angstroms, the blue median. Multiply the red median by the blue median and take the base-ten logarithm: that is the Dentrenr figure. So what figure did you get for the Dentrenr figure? 1.82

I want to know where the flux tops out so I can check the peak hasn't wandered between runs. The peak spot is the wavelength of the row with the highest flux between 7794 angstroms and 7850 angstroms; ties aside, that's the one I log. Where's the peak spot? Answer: 7815.0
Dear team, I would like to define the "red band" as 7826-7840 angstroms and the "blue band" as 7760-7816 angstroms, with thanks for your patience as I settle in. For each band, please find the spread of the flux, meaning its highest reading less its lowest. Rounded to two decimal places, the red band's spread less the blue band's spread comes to -0.43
